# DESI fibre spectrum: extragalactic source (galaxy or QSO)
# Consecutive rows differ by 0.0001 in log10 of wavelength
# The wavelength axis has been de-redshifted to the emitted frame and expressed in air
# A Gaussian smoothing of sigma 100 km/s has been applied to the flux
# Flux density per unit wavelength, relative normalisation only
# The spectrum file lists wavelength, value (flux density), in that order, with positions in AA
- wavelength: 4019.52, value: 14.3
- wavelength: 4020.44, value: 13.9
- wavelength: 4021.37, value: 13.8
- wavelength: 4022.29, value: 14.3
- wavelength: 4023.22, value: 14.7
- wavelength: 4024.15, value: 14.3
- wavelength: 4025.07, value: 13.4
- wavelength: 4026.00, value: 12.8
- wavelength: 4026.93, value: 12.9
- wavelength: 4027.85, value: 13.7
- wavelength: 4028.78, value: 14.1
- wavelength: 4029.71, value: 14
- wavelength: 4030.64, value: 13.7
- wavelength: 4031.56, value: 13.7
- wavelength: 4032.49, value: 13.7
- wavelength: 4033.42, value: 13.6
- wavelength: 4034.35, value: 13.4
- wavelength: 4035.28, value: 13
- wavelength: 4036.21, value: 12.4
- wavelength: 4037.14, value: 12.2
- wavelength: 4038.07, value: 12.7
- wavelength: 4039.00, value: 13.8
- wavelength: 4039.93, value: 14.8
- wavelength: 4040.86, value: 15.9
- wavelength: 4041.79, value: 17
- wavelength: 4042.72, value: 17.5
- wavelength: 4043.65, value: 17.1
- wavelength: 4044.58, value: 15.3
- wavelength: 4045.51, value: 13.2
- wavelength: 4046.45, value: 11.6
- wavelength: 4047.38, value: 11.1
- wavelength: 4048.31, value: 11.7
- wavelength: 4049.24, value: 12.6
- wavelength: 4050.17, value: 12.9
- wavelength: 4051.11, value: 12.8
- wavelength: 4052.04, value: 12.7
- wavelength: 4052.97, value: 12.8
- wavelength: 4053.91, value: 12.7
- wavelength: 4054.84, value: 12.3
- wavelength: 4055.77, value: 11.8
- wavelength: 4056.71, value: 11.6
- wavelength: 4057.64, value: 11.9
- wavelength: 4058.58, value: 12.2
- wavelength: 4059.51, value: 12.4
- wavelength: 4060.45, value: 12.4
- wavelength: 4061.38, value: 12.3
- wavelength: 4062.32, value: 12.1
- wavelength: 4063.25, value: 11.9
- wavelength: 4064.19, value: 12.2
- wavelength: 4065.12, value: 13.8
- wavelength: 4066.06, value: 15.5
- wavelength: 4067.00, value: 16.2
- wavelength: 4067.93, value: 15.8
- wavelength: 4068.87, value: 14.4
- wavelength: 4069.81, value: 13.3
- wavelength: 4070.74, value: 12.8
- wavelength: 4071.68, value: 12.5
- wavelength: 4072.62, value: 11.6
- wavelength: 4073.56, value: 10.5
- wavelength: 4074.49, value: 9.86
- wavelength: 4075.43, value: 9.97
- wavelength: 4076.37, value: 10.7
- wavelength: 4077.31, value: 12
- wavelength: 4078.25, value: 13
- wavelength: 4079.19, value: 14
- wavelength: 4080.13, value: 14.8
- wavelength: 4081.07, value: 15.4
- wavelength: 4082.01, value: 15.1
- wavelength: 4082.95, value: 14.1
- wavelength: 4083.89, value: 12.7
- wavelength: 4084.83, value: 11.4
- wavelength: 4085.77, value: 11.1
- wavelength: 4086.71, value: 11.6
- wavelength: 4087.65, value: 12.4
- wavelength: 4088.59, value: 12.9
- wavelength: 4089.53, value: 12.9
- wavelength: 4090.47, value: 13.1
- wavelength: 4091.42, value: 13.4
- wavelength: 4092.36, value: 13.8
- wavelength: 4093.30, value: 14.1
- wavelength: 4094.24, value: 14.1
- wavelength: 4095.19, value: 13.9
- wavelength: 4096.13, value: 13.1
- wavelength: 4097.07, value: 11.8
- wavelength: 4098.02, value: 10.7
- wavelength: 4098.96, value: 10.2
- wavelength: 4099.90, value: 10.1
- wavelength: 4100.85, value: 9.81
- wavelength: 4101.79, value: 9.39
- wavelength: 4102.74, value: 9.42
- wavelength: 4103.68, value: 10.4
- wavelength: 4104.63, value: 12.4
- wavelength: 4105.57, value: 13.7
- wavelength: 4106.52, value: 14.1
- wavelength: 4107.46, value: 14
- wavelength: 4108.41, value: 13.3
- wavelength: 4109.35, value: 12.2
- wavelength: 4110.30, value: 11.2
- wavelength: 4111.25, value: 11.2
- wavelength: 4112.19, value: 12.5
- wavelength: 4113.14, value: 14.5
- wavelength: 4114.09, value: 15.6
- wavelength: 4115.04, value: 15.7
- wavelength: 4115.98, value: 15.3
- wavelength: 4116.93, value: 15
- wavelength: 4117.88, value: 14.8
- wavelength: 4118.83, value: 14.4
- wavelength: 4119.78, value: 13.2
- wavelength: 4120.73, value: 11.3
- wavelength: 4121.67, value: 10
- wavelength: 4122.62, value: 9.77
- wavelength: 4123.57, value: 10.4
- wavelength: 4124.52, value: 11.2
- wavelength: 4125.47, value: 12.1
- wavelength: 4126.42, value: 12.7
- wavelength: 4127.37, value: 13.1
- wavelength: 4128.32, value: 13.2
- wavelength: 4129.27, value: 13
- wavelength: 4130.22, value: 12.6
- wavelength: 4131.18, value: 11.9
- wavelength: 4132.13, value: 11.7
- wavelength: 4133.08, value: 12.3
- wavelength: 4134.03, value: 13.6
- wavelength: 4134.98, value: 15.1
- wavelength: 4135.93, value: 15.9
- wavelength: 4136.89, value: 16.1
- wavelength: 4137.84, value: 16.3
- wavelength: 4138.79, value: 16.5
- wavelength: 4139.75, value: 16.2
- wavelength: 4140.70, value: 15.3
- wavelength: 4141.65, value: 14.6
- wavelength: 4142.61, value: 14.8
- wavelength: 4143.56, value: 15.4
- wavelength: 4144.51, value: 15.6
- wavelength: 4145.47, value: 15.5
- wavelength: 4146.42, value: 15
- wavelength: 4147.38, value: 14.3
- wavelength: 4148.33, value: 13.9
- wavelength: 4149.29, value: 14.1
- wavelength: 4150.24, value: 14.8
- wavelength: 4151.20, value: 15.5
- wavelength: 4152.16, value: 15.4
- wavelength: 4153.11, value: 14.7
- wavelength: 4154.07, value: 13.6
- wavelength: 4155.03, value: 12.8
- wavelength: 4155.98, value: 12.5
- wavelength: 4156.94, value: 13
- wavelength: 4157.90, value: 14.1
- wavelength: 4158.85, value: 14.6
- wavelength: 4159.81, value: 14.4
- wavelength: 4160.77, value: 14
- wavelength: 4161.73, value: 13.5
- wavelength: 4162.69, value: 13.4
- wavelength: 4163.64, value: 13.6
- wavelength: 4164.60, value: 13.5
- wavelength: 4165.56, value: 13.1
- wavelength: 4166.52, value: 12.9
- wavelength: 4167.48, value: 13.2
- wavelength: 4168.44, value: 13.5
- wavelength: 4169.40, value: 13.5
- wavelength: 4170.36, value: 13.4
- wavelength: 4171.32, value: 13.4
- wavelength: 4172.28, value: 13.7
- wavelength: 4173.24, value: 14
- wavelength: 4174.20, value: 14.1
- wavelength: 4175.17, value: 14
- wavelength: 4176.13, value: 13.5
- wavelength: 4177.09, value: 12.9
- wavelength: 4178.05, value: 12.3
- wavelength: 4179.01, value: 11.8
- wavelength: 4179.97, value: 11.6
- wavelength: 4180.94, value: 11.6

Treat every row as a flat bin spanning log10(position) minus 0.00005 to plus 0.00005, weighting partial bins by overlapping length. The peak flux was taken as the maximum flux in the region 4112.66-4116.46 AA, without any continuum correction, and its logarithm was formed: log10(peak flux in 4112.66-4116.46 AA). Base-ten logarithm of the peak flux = 1.20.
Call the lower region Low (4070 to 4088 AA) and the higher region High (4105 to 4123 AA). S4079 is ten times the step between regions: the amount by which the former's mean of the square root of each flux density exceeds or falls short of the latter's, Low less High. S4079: -1.2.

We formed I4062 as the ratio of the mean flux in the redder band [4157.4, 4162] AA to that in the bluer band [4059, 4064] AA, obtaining 1.16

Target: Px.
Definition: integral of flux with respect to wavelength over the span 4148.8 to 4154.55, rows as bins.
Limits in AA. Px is 84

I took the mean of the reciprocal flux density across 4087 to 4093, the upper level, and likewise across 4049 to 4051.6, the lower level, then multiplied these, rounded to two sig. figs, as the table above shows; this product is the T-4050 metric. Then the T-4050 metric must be 0.0060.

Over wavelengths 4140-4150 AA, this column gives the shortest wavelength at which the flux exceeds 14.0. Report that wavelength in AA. 4140.70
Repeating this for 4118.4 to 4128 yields 4118.83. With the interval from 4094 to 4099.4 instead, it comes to 4094.24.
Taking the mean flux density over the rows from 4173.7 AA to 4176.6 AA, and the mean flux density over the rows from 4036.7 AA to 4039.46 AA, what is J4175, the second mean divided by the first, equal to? 0.93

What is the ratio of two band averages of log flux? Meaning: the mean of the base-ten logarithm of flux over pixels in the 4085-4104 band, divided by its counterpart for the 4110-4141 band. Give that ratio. 0.954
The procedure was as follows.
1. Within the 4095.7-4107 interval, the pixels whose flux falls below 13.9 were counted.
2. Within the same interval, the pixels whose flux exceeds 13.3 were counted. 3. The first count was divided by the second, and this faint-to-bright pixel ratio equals 5.5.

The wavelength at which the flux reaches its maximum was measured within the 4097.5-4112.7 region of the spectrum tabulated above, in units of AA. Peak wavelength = 4106.52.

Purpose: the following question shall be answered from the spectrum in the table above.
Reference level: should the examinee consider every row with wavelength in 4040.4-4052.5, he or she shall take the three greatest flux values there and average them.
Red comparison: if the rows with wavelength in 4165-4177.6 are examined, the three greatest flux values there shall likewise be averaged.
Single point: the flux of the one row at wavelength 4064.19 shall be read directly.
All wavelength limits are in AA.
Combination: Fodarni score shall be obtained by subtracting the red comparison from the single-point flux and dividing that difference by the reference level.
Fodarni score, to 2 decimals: -0.11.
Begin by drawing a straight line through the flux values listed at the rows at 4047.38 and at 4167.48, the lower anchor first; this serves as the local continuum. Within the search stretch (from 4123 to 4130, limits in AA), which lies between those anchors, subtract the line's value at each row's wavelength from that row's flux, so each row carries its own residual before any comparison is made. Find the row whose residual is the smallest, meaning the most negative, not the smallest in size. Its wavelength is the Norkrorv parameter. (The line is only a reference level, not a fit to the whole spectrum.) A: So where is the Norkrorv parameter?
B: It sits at 4123.57 AA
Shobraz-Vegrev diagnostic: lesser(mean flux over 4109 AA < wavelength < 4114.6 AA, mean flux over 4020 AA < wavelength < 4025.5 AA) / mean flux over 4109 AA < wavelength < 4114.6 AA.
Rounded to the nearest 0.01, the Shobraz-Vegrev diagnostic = 1.00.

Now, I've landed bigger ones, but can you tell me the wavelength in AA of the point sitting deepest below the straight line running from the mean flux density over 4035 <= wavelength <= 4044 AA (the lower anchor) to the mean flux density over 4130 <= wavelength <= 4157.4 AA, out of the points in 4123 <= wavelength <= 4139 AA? 4123.57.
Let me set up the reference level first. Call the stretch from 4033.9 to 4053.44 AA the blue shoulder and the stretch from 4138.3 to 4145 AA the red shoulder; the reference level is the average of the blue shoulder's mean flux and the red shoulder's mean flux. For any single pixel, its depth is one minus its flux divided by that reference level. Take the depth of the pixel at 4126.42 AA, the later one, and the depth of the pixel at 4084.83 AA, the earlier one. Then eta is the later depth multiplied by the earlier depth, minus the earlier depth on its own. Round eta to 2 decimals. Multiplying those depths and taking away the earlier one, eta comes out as -0.19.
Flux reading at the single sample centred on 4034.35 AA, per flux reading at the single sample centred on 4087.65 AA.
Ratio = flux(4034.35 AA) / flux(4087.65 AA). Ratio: 1.08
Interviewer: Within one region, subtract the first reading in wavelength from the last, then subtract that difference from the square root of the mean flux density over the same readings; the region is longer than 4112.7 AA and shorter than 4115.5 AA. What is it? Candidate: 2.7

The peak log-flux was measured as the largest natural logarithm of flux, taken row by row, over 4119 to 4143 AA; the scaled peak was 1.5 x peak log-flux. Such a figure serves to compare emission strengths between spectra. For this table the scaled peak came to 4.21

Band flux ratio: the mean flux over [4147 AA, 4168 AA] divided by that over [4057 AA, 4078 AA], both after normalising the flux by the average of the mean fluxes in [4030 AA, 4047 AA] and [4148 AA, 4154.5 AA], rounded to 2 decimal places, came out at 1.10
